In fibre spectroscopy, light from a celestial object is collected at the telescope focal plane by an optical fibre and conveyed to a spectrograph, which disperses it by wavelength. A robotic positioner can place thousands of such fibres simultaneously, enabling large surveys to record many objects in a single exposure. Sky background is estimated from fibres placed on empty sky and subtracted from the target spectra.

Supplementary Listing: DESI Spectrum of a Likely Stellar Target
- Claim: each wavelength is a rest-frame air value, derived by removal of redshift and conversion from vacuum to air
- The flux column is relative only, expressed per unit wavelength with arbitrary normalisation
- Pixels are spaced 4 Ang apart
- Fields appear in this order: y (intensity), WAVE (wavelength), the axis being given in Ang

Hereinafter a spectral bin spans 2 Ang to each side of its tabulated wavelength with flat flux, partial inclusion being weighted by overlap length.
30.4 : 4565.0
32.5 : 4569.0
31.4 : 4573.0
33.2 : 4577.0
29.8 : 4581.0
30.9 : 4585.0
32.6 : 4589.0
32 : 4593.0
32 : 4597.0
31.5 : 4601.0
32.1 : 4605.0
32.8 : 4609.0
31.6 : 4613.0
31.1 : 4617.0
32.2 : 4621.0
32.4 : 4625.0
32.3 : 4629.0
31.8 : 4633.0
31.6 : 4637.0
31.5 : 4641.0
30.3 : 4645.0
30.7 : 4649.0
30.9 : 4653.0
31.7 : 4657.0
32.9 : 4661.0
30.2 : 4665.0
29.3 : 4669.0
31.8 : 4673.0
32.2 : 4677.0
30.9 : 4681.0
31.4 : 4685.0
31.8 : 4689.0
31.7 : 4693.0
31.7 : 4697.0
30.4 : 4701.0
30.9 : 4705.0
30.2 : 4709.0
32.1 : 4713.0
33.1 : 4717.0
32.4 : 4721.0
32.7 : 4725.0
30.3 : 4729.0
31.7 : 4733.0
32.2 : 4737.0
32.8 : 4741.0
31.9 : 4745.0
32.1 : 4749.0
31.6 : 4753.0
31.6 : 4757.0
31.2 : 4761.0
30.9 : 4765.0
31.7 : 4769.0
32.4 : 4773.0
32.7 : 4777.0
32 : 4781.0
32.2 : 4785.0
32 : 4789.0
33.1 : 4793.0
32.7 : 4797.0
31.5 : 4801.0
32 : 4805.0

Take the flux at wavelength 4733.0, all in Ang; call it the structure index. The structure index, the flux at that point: 31.7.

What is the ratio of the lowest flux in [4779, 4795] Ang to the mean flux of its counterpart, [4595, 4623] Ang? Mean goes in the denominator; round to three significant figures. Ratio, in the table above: 1.00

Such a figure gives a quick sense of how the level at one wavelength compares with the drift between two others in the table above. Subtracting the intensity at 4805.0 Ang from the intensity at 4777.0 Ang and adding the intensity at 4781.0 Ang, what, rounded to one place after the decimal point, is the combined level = 32.7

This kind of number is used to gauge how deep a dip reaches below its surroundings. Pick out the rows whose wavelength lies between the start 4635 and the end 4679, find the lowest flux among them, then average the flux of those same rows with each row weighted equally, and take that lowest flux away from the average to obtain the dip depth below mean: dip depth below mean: 1.9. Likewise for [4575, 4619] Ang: 2.0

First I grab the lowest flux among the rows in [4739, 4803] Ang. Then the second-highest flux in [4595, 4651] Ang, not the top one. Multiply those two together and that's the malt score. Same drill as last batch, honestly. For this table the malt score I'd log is 1001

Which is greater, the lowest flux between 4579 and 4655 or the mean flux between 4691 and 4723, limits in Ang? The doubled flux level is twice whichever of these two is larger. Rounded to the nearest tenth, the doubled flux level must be 63.1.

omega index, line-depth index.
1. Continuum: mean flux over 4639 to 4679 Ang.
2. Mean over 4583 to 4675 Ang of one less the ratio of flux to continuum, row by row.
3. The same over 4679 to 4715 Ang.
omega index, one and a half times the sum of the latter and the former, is -0.024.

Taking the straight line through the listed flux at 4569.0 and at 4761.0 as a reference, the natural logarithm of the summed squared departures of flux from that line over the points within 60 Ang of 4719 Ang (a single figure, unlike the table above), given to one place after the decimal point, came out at 3.4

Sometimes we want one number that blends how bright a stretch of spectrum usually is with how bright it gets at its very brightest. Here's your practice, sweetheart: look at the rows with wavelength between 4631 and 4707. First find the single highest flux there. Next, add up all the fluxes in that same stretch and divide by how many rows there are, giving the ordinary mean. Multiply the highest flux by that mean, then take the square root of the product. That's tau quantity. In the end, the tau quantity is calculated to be 32.1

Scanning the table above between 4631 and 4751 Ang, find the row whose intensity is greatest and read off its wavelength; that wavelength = 4717.0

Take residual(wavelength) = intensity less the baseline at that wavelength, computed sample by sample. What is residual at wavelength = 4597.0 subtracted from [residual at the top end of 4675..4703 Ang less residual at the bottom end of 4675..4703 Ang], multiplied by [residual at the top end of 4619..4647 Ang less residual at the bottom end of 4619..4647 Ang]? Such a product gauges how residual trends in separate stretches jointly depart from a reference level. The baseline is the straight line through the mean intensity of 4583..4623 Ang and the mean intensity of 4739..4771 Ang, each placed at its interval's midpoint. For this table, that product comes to 3.5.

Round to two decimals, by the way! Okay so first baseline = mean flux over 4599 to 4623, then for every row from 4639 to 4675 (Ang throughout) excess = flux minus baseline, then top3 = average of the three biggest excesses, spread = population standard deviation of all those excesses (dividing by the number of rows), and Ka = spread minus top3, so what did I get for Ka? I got 0.76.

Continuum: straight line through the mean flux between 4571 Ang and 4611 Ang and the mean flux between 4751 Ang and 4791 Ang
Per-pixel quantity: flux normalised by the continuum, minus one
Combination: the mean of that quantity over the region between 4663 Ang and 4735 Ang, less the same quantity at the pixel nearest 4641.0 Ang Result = 0.00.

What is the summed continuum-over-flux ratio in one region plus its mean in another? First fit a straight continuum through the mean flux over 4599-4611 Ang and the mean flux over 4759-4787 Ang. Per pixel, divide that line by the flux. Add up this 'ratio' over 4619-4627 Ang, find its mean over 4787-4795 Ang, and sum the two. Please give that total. 2.97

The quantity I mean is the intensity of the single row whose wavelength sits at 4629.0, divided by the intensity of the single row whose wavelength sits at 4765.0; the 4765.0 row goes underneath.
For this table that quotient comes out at 1.05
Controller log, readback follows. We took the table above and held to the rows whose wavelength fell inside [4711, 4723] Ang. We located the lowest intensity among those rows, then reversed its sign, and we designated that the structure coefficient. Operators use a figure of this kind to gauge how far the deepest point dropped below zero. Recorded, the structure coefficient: -32.1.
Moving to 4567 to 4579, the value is -31.4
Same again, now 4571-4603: -29.8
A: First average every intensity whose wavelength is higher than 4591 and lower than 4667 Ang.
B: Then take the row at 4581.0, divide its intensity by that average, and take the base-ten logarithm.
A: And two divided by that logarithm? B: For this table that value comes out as -76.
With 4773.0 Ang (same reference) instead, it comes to 200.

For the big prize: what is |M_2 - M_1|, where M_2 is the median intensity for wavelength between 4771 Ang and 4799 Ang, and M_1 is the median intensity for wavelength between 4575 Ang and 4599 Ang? 0.40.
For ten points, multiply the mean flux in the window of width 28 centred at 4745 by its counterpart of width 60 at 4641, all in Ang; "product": 1003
